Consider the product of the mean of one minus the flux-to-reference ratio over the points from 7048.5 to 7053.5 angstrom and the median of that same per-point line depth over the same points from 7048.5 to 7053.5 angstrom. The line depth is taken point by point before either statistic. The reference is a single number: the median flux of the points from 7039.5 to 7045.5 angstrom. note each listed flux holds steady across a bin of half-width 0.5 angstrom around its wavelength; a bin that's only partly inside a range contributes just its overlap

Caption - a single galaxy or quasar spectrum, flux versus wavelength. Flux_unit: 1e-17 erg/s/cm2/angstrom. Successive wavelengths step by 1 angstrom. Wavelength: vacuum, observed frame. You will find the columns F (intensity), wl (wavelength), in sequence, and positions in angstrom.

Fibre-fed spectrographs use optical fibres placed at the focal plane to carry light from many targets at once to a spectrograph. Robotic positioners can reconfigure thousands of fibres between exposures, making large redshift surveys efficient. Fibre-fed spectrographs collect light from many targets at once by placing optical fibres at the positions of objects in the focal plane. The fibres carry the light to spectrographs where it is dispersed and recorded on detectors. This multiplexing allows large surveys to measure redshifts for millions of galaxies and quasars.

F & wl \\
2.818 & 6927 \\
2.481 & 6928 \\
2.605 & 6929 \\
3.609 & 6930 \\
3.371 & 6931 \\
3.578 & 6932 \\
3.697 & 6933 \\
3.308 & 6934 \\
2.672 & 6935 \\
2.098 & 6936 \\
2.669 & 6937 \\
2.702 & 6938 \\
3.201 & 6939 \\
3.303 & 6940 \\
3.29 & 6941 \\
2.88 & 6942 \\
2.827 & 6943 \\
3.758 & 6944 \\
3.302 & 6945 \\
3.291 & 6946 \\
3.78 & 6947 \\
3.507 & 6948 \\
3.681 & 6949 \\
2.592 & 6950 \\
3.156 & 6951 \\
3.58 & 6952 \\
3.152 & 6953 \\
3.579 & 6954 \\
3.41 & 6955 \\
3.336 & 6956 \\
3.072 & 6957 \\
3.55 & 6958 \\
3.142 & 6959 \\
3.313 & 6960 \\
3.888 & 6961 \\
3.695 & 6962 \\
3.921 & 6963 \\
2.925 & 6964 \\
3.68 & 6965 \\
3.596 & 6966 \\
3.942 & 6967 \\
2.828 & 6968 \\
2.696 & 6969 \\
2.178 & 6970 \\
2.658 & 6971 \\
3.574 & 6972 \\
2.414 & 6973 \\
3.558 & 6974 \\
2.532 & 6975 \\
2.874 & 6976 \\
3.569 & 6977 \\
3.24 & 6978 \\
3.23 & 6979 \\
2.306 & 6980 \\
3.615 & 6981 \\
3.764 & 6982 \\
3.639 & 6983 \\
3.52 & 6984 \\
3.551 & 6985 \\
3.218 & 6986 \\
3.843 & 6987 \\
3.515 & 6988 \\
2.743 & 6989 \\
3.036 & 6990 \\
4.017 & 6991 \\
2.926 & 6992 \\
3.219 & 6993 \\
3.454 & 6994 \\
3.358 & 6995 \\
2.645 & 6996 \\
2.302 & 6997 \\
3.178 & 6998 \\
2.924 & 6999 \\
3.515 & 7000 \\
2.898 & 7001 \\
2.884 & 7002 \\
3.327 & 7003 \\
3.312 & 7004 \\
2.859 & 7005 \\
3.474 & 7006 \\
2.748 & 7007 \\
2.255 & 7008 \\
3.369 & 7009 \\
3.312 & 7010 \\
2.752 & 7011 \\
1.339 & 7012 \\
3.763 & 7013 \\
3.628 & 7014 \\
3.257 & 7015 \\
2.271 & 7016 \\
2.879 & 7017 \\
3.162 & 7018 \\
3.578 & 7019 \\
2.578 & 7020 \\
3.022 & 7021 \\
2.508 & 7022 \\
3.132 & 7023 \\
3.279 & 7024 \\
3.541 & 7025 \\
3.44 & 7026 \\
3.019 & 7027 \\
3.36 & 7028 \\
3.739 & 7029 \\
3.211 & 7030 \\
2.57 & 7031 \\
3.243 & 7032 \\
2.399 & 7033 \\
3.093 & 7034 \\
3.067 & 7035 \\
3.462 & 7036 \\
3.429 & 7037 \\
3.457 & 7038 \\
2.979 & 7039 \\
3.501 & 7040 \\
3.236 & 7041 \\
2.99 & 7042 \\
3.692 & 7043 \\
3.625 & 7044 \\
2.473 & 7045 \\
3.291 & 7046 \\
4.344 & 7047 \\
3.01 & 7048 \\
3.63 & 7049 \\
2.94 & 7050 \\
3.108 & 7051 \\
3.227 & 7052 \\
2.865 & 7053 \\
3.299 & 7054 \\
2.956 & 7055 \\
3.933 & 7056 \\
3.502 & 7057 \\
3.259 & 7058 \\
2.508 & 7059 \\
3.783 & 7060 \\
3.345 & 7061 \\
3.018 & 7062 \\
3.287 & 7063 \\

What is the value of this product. 0.0049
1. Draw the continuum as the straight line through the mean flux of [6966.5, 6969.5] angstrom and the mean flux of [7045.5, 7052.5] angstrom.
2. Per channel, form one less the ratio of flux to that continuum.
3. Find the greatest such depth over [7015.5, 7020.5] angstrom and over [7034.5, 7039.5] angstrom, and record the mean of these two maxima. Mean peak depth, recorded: 0.208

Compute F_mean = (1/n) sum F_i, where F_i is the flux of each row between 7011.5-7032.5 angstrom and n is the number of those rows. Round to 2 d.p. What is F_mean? 3.07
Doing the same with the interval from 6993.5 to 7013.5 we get 2.98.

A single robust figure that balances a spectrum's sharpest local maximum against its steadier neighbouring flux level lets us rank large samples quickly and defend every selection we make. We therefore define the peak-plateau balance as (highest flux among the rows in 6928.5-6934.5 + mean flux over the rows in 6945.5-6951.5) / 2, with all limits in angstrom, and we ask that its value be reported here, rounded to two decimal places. 3.52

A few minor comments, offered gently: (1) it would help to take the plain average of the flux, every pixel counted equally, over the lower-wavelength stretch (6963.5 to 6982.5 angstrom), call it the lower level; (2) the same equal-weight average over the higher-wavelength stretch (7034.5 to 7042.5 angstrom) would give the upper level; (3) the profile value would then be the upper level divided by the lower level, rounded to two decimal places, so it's 1.05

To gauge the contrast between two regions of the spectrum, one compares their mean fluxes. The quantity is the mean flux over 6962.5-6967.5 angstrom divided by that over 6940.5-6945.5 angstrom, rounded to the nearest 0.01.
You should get 1.12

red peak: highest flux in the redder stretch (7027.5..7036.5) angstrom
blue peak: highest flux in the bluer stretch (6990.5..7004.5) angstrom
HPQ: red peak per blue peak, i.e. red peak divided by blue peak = 0.93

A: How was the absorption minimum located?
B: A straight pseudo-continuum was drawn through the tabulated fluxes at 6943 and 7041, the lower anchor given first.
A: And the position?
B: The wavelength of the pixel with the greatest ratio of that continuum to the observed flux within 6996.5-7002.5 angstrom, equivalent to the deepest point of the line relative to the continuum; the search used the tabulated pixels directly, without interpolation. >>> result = 6997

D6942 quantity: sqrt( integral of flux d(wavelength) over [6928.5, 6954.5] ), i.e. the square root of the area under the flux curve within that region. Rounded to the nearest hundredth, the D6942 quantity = 9.12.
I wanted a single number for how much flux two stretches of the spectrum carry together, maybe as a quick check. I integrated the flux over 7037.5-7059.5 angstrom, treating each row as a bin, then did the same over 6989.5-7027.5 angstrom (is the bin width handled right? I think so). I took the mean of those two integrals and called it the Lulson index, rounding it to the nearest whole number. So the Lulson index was 94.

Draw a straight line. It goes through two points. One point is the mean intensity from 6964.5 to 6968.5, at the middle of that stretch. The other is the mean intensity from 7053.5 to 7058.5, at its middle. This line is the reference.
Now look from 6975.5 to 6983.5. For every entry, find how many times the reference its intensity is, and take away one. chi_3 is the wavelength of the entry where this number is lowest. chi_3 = 6980 angstrom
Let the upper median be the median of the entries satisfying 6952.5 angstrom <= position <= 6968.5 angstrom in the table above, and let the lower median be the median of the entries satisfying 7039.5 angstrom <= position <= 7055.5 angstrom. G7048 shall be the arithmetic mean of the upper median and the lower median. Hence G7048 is 3.36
